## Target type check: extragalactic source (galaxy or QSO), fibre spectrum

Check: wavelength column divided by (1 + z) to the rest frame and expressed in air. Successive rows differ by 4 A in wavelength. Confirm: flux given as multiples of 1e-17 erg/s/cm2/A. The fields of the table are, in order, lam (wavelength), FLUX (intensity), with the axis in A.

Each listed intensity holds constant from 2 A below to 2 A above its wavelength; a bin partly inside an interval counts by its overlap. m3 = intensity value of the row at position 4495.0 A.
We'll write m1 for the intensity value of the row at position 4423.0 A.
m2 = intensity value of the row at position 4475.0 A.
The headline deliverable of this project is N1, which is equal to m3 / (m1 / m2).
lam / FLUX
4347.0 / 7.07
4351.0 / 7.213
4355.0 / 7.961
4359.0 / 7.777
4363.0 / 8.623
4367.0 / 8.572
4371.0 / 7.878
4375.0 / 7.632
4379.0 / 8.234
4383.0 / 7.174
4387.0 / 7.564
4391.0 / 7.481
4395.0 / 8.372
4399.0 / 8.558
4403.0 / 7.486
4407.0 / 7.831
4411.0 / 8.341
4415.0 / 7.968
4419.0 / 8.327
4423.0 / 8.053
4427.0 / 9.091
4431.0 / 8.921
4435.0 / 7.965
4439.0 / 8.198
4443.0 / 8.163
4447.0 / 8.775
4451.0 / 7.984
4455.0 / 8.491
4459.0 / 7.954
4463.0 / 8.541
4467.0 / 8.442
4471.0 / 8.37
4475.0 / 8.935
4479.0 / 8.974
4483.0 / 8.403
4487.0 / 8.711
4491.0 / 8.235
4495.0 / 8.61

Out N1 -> 9.6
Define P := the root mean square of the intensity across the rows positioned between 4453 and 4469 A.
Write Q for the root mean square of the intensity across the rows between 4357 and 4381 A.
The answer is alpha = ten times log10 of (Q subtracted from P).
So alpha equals -6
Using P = 8.36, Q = 8.13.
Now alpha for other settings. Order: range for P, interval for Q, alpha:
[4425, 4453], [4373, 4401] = -2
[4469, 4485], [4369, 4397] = 0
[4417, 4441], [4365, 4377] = -4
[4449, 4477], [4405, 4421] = -6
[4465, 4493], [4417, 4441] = -8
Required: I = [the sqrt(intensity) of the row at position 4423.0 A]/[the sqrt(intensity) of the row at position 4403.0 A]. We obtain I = 1.04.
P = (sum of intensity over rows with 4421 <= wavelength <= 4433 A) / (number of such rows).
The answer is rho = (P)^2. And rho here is 75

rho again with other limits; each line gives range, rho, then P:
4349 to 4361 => 59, 7.65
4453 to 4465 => 69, 8.33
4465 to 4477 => 74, 8.58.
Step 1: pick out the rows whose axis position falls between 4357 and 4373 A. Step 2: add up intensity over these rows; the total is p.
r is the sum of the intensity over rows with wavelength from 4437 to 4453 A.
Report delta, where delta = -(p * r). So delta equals -1088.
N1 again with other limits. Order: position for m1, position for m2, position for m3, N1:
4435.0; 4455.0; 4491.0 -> 8.8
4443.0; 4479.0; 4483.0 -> 9.2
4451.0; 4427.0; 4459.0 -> 9.1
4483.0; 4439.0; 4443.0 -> 8.0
